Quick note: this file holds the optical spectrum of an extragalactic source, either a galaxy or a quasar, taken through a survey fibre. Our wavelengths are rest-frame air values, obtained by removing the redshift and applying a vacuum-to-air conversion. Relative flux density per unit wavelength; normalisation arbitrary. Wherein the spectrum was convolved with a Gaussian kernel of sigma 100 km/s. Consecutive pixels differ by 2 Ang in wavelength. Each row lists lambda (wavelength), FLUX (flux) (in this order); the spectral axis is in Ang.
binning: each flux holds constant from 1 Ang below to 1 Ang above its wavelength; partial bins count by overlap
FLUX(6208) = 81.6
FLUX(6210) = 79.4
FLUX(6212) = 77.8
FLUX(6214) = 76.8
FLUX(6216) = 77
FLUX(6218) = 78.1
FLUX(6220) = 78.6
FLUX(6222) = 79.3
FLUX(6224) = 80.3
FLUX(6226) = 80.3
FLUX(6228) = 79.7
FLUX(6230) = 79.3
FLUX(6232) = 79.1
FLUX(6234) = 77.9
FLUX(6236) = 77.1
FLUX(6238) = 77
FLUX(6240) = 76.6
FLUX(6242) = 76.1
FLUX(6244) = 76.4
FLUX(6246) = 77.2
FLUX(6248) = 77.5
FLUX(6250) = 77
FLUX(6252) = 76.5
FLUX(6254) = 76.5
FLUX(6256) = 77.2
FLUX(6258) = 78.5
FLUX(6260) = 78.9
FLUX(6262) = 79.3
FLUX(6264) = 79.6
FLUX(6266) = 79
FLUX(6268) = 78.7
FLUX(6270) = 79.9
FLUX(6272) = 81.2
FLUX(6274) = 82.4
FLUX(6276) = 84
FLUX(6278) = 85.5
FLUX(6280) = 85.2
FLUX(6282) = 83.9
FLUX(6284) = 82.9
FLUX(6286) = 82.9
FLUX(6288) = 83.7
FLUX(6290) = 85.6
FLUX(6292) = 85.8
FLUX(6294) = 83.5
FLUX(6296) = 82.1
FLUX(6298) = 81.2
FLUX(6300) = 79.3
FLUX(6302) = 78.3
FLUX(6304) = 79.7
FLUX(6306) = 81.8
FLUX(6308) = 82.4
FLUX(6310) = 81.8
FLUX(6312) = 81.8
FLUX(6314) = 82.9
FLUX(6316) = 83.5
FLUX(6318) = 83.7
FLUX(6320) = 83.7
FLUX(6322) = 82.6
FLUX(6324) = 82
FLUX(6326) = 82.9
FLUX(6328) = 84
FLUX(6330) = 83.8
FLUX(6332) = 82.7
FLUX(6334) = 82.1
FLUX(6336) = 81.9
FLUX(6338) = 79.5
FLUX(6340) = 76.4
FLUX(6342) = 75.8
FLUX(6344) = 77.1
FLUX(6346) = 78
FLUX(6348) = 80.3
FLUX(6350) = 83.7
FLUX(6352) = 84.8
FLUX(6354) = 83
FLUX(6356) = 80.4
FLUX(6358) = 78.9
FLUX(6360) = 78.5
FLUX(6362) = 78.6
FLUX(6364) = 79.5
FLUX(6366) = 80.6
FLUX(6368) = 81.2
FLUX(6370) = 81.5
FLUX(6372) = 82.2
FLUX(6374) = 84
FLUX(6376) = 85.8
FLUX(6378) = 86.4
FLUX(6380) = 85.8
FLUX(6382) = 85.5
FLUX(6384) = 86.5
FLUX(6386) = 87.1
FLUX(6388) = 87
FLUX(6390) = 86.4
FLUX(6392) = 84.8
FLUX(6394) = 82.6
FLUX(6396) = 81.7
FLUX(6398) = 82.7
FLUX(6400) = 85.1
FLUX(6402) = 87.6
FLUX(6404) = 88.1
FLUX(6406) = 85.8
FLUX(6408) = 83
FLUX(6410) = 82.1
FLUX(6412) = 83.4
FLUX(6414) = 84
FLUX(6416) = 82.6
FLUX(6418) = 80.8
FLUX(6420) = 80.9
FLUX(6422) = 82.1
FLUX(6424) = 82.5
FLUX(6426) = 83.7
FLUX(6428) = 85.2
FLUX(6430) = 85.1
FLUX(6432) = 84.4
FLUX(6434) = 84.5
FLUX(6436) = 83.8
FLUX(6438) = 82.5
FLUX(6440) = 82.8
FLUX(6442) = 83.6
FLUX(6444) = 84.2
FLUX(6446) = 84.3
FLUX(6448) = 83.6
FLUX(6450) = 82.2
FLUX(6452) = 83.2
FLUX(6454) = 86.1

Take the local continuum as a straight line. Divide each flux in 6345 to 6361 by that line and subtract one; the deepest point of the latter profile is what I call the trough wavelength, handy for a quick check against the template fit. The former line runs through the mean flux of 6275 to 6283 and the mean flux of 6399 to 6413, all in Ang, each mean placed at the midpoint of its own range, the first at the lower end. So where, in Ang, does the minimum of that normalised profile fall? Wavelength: 6346 Ang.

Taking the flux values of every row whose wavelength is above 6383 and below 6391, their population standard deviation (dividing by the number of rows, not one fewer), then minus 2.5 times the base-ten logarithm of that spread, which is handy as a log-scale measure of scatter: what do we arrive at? 1.3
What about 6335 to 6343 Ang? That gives -1.0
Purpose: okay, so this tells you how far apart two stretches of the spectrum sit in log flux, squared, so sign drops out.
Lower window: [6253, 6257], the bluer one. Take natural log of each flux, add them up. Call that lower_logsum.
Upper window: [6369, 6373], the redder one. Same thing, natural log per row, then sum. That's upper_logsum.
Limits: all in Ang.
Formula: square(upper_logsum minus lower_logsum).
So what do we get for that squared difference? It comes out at 0.0159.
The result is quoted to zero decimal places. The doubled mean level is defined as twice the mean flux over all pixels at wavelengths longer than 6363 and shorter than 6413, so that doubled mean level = 169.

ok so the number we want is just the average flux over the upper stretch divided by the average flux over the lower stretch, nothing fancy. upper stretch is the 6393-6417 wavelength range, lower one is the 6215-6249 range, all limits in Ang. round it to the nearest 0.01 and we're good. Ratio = 1.08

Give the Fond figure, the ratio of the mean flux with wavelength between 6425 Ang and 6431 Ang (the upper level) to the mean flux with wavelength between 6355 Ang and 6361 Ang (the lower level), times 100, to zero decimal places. 107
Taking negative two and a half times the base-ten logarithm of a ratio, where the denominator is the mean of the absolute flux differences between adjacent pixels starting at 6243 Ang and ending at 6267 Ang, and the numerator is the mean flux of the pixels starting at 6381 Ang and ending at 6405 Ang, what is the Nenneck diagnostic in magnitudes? -5.5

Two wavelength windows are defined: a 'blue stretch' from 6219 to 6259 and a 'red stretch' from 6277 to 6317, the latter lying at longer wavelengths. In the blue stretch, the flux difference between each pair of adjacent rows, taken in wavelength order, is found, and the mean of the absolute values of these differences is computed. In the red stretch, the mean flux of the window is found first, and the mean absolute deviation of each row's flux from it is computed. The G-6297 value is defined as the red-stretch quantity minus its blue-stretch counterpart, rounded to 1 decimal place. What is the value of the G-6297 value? 1.0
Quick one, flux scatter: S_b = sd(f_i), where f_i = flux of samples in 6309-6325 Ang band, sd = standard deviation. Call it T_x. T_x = 0.8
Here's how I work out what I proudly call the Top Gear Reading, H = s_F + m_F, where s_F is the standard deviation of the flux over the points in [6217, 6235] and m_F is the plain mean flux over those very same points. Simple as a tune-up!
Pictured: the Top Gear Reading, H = 80.0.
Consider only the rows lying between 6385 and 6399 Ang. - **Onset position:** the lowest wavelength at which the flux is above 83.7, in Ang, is 6386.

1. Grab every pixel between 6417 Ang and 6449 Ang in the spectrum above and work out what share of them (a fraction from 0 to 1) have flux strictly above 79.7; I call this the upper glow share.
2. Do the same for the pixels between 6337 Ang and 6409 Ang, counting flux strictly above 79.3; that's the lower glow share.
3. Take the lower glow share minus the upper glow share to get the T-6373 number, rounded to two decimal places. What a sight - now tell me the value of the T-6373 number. -0.19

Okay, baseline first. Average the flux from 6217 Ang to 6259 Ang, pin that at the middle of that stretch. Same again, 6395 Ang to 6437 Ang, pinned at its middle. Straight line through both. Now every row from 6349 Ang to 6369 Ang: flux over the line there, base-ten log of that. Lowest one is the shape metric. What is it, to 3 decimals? -0.019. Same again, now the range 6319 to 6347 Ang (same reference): -0.031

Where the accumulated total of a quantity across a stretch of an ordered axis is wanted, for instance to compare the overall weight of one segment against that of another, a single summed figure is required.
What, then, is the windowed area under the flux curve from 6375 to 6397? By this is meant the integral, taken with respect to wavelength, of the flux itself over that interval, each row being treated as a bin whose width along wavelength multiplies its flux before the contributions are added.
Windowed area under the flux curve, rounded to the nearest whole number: 1879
